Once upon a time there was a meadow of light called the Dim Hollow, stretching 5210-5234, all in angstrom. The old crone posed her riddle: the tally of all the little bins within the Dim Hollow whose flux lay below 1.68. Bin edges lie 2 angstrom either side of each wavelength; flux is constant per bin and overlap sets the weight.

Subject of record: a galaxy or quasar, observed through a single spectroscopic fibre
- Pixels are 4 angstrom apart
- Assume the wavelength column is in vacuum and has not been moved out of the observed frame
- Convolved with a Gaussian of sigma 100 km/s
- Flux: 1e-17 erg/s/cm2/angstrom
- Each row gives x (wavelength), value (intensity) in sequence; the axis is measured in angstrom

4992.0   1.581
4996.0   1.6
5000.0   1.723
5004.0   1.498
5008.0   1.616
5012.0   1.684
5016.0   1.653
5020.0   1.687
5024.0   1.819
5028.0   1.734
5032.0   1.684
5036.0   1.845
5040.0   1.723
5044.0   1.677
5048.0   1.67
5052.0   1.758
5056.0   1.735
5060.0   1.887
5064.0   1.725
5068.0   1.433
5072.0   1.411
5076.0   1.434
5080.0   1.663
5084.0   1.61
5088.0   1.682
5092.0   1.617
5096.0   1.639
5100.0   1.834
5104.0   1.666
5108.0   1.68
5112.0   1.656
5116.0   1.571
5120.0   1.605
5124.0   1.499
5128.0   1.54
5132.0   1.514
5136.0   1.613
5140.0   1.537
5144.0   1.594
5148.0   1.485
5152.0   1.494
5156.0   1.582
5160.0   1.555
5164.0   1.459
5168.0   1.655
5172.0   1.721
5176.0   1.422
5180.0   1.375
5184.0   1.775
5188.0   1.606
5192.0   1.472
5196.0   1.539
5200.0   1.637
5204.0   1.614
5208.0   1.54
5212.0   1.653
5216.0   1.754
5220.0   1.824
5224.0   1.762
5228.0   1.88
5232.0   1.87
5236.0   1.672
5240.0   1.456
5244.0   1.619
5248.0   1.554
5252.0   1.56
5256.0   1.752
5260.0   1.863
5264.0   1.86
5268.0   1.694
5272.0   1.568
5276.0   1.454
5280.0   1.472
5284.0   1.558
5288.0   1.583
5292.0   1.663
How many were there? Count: 1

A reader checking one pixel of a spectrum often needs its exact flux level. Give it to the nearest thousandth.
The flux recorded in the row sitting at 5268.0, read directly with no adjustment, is 1.694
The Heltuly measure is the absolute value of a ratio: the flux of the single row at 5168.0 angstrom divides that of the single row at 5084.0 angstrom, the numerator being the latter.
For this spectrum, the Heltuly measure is 0.97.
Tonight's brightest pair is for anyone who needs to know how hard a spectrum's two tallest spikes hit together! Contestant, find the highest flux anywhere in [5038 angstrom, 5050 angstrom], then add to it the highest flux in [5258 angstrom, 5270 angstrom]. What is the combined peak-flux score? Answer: 3.59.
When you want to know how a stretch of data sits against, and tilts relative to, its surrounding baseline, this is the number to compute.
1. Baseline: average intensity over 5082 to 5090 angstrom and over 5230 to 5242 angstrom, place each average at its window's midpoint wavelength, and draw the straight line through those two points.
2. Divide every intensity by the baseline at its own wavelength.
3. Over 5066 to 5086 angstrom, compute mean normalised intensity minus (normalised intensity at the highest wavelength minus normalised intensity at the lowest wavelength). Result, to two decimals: 0.81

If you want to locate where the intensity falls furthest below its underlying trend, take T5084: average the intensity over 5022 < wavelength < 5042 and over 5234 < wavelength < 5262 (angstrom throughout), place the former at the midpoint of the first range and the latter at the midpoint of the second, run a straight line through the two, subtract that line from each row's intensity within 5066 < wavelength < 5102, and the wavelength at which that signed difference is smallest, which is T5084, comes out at 5072.0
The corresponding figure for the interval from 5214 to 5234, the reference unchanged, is 5216.0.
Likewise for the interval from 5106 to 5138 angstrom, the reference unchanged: 5124.0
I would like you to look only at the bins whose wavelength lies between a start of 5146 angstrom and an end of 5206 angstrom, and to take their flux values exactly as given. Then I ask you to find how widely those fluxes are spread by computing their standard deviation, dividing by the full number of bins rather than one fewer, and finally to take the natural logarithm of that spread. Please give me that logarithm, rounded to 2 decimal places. -2.23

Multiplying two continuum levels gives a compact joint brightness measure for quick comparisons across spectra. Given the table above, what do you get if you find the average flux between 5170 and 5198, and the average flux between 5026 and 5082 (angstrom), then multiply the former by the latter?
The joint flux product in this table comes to 2.60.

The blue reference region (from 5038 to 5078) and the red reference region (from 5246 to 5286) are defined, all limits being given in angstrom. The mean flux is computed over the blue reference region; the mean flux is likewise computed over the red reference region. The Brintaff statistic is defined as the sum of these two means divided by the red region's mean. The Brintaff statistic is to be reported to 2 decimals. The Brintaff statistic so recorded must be 2.01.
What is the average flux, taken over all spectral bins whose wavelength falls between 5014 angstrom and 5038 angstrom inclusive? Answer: 1.74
